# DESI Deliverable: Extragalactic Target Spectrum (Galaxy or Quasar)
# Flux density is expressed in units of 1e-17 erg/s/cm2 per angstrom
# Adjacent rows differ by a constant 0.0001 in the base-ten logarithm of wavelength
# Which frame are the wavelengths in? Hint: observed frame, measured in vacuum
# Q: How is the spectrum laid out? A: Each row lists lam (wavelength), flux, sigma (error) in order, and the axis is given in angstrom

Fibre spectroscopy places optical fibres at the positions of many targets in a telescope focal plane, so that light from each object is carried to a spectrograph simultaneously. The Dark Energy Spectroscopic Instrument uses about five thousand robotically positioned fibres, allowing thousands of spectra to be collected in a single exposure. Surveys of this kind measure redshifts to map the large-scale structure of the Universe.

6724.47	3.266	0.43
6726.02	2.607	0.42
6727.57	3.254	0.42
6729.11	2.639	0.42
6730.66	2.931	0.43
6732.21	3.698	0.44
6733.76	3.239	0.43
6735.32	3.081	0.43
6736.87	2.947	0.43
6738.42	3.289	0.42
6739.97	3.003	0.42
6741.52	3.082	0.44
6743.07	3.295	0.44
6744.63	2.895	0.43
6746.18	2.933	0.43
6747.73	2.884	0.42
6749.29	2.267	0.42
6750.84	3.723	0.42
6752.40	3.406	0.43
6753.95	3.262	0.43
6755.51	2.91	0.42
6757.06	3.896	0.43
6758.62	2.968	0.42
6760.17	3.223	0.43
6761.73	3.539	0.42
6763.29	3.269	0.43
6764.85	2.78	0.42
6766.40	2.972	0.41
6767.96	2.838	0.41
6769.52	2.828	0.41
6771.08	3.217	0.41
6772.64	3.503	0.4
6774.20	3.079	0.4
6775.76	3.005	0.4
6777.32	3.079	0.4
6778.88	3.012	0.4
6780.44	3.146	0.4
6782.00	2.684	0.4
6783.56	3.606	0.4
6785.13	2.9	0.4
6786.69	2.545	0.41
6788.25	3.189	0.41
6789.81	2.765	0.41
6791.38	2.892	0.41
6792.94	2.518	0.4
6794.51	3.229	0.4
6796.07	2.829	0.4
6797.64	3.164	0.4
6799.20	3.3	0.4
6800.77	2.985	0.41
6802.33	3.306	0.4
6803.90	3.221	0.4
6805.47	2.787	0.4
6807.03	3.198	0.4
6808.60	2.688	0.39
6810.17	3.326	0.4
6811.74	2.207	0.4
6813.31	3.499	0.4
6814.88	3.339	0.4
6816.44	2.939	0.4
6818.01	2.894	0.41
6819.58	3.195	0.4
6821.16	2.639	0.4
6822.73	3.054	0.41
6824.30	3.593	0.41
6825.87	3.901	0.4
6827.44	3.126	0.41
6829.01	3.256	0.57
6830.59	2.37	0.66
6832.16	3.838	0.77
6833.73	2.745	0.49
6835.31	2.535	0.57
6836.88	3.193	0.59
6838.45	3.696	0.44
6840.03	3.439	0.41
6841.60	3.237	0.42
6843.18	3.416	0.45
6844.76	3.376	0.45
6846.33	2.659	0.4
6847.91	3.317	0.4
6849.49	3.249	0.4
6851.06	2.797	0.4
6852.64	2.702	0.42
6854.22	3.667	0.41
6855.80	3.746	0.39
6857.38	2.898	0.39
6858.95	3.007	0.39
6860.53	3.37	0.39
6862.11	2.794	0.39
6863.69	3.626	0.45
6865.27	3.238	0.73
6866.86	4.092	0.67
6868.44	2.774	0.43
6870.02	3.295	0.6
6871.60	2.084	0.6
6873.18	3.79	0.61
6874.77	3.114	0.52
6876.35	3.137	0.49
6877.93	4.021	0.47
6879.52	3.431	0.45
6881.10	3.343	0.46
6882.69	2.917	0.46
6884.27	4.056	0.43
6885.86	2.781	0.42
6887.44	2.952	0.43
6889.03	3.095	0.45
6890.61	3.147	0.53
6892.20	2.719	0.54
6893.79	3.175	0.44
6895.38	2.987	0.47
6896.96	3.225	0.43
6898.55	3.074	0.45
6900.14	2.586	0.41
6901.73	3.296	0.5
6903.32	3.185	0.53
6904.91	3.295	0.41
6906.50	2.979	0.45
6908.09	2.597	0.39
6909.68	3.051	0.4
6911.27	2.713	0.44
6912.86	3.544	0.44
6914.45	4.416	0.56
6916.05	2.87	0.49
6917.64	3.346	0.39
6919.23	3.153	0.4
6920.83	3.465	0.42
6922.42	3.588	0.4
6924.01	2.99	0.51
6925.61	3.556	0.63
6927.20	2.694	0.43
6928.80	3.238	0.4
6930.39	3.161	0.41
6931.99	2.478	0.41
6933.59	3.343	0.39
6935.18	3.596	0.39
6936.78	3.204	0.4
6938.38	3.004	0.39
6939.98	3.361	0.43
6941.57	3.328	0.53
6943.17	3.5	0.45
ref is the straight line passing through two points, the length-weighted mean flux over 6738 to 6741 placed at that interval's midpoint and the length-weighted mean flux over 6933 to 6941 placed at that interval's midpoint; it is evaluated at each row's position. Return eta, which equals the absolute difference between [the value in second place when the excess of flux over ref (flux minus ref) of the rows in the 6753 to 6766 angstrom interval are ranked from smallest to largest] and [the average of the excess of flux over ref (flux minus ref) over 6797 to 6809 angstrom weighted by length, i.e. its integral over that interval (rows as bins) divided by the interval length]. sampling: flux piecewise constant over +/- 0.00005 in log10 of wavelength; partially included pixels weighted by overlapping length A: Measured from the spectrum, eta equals 0.1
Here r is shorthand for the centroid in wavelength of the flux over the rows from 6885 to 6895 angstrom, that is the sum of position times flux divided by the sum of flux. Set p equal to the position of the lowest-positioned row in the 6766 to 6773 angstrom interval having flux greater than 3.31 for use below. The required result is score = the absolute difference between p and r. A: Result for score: 117.2 angstrom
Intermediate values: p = 6772.64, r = 6889.9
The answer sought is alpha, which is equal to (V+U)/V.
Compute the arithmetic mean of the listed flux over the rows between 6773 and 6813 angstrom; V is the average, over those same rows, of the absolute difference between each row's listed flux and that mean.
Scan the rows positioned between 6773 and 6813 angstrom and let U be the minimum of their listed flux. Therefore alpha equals 10.0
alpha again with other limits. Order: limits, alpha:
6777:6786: 14.0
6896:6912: 12.5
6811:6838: 6.8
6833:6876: 6.8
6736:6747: 22.3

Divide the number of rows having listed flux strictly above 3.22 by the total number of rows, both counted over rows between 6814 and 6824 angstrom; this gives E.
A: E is 0.2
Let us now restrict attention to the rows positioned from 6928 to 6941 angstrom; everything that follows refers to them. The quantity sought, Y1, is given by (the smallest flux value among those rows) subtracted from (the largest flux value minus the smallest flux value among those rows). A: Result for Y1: -1.36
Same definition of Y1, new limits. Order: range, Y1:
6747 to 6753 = -0.81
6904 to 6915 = -0.78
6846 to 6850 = -2.00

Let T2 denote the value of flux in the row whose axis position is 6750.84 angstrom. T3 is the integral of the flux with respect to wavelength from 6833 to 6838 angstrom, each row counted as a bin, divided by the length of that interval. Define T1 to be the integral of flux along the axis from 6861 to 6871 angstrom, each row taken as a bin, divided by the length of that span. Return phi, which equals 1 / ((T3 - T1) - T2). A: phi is -0.243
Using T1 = 3.28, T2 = 3.723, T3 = 2.89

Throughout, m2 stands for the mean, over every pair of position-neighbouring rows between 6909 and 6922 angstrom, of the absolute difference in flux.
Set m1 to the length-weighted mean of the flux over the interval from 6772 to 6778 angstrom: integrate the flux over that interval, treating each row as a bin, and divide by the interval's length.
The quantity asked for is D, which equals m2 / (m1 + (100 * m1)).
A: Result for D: 0.0020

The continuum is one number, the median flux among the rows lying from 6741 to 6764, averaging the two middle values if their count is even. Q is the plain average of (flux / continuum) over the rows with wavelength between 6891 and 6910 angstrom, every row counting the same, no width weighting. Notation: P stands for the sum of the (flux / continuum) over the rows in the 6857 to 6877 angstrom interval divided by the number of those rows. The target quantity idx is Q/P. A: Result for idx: 0.95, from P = 0.98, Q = 0.94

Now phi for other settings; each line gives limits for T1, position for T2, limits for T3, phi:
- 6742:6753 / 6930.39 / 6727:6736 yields -0.325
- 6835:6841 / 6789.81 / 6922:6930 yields -0.351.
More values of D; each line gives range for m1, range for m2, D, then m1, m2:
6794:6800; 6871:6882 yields 0.0021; 3.13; 0.66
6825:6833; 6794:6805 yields 0.0008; 3.30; 0.27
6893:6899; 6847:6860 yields 0.0012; 3.12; 0.37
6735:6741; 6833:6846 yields 0.0009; 3.08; 0.29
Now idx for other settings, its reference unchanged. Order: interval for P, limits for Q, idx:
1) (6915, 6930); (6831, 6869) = 1.00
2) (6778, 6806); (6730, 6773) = 1.04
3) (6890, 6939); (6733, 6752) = 0.97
